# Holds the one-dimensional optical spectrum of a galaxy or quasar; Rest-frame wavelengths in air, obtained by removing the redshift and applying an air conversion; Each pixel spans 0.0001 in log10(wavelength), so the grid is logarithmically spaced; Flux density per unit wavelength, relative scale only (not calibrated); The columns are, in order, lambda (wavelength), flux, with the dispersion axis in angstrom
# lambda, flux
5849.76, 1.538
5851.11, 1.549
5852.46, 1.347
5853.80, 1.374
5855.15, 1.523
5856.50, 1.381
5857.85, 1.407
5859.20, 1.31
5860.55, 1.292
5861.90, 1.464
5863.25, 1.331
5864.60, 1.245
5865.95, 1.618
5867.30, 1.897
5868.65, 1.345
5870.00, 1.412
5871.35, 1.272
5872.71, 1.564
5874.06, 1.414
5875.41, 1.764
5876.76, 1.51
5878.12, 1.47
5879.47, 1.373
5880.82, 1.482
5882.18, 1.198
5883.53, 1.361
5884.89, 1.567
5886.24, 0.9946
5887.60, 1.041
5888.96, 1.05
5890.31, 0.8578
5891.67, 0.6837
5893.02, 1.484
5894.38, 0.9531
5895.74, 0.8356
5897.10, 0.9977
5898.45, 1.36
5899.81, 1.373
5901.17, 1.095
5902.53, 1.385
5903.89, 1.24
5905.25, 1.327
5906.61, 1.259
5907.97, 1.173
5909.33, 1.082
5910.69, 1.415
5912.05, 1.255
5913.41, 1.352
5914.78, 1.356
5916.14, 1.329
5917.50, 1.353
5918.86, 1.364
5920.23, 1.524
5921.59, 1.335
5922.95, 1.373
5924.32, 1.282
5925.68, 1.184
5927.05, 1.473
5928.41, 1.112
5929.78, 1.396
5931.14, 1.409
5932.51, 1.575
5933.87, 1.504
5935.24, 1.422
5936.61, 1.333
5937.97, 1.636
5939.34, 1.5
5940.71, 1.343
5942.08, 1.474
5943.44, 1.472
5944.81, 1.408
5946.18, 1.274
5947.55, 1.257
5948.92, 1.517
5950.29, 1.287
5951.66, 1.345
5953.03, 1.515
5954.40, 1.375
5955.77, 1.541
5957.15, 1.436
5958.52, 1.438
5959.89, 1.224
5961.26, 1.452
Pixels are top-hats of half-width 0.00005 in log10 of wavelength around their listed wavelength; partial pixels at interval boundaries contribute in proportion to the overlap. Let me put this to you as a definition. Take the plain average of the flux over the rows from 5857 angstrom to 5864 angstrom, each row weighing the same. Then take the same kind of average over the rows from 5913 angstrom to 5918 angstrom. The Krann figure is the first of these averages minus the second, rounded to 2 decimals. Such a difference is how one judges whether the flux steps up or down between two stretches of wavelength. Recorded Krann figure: 0.01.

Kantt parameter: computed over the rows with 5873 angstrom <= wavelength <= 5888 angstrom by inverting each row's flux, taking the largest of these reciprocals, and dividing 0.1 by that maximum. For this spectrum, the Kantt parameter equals 0.10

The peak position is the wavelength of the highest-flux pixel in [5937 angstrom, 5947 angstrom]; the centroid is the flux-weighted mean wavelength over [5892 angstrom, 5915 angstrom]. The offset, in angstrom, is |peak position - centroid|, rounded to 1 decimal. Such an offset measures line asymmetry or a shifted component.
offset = 33.8 angstrom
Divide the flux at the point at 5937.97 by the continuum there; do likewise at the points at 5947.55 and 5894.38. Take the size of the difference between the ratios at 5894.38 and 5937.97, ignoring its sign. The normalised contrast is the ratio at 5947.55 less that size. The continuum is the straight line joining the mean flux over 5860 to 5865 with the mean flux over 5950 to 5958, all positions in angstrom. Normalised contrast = 0.42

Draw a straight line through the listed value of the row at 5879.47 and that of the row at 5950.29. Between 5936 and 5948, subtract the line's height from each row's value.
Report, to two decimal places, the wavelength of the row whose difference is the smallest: 5947.55 angstrom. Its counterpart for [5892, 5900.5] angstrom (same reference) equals 5895.74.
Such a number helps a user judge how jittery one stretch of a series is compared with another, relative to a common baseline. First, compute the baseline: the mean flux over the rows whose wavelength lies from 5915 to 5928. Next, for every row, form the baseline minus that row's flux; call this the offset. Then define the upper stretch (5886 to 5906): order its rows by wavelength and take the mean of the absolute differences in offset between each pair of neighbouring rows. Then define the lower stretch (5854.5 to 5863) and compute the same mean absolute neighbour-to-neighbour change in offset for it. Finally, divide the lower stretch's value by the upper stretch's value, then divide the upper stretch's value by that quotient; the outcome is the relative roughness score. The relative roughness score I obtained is 0.58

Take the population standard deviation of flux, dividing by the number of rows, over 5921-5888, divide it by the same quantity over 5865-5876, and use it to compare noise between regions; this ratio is 1.07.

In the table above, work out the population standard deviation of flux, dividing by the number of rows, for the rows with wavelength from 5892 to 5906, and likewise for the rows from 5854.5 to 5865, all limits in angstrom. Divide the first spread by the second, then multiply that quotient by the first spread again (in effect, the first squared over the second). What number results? 0.498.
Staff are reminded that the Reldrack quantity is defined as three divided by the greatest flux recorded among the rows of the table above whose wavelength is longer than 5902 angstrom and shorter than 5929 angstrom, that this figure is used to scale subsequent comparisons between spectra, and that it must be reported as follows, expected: 1.97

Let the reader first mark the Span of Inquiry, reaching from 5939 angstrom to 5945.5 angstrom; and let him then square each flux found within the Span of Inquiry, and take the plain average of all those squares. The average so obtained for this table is 2.1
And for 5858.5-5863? 1.8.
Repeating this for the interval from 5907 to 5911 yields 1.5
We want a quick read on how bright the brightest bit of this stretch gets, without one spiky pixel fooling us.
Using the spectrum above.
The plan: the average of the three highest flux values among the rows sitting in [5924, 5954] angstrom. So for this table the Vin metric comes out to 1.58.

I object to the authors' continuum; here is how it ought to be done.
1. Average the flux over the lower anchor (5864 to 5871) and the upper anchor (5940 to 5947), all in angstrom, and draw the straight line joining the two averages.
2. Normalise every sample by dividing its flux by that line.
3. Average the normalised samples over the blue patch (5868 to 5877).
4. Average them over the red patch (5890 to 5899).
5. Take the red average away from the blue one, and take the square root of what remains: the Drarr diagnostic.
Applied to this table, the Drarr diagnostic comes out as 0.53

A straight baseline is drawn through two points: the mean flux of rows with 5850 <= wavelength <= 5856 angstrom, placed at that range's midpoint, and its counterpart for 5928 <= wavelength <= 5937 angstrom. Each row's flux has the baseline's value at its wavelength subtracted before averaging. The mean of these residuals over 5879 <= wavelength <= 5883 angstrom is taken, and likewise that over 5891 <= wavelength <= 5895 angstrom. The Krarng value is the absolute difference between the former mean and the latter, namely 0.3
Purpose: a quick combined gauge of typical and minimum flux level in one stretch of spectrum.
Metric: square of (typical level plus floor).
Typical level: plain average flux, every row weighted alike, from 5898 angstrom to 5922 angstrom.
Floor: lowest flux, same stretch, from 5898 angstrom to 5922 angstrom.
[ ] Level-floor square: 5.7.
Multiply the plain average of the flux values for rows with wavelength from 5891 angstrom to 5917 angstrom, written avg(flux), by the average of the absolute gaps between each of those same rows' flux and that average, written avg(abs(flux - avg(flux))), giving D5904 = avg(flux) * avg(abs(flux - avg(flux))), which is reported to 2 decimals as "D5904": 0.21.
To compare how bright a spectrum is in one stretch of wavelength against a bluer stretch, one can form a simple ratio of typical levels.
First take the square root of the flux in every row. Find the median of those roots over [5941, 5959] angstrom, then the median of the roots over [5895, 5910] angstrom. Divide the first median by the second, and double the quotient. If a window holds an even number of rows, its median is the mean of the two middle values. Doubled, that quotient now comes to 2.15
